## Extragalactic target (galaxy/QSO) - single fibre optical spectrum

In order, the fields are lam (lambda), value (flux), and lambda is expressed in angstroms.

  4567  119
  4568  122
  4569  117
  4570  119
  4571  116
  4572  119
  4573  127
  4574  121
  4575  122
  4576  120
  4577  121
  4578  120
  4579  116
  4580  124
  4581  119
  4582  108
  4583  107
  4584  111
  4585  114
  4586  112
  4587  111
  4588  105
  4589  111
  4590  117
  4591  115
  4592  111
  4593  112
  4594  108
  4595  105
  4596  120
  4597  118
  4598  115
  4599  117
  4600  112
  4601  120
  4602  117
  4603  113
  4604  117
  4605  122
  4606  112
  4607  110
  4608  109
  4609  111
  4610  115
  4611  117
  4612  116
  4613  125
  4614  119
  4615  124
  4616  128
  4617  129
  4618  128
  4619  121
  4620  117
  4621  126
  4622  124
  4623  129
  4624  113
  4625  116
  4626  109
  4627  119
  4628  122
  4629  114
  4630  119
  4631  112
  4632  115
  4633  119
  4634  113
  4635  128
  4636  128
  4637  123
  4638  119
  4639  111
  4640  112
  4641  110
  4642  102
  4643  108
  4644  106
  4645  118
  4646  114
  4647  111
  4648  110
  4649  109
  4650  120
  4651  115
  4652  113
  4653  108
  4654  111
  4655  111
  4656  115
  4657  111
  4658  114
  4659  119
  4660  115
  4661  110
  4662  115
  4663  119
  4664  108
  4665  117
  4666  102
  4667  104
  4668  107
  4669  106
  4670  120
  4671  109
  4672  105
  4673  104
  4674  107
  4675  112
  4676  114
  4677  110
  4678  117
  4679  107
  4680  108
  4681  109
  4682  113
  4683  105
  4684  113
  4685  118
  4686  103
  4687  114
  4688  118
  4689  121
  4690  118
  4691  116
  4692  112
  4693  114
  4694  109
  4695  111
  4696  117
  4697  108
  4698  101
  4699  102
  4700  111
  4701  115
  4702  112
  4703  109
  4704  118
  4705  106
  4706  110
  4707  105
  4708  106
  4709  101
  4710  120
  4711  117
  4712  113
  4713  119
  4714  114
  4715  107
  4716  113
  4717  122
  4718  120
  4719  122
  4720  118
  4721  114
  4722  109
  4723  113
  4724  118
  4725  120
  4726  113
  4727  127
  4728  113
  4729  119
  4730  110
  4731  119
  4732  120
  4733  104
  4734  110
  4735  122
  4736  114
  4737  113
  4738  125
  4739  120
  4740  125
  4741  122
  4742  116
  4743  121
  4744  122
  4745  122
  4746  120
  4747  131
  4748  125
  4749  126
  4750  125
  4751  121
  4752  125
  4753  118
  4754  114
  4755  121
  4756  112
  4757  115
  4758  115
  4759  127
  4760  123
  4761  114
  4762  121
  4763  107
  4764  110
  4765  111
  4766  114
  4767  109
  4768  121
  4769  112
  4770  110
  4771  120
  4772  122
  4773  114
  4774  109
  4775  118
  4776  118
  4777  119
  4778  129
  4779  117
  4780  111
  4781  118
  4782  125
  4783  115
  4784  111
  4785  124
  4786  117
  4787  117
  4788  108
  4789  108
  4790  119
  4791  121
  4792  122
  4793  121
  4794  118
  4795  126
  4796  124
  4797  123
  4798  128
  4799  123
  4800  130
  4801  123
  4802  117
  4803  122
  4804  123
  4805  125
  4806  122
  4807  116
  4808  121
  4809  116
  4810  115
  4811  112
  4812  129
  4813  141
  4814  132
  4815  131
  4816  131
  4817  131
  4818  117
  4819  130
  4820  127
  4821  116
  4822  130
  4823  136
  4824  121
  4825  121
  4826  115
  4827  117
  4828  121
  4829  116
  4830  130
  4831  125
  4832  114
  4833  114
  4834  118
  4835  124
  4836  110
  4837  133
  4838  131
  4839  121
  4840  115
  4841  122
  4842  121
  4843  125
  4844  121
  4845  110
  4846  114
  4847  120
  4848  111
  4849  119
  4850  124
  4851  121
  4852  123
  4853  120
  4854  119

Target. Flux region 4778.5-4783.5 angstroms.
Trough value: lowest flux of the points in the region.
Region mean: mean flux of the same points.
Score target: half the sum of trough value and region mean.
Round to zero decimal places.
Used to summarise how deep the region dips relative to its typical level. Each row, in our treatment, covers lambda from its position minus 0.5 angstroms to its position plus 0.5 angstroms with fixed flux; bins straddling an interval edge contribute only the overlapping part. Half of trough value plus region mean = 114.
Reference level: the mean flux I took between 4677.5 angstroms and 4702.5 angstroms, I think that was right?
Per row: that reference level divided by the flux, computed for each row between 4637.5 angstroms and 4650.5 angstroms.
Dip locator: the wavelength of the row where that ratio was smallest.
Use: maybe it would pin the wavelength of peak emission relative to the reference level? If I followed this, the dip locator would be 4650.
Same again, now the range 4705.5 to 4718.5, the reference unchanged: 4717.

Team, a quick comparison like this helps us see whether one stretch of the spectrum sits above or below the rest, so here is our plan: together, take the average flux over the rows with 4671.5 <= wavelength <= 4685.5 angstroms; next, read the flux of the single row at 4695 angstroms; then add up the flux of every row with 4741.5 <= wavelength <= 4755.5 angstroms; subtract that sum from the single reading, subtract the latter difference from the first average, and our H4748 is 1706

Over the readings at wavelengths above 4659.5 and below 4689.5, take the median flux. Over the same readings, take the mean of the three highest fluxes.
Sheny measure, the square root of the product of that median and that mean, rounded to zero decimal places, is 115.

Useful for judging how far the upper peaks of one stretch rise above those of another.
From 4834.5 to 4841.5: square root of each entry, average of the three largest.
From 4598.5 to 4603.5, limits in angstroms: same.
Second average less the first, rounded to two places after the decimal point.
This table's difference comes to -0.51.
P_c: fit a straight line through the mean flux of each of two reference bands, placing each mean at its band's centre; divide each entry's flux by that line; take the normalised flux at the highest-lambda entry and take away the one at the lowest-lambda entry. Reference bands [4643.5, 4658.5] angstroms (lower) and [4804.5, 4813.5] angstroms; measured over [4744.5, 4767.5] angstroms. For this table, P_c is -0.12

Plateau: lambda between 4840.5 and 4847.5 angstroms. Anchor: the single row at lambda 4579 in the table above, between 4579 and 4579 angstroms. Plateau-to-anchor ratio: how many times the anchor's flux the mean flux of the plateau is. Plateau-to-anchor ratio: 1.03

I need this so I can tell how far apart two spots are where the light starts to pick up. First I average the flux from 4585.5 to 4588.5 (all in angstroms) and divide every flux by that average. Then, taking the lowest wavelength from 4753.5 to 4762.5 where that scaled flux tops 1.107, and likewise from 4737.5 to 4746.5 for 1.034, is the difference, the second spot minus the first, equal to -21 angstroms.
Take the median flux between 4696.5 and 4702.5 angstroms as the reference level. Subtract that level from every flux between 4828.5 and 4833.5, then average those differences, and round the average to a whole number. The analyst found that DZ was 10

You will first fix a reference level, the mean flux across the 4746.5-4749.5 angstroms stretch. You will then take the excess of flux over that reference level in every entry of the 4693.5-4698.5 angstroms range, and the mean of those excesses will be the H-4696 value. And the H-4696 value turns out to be -18.1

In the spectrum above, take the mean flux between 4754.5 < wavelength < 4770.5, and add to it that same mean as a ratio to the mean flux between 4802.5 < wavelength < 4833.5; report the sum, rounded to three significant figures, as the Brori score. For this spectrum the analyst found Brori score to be 116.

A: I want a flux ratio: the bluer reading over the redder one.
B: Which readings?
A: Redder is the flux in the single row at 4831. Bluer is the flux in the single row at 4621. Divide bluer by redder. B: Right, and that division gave 1.01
